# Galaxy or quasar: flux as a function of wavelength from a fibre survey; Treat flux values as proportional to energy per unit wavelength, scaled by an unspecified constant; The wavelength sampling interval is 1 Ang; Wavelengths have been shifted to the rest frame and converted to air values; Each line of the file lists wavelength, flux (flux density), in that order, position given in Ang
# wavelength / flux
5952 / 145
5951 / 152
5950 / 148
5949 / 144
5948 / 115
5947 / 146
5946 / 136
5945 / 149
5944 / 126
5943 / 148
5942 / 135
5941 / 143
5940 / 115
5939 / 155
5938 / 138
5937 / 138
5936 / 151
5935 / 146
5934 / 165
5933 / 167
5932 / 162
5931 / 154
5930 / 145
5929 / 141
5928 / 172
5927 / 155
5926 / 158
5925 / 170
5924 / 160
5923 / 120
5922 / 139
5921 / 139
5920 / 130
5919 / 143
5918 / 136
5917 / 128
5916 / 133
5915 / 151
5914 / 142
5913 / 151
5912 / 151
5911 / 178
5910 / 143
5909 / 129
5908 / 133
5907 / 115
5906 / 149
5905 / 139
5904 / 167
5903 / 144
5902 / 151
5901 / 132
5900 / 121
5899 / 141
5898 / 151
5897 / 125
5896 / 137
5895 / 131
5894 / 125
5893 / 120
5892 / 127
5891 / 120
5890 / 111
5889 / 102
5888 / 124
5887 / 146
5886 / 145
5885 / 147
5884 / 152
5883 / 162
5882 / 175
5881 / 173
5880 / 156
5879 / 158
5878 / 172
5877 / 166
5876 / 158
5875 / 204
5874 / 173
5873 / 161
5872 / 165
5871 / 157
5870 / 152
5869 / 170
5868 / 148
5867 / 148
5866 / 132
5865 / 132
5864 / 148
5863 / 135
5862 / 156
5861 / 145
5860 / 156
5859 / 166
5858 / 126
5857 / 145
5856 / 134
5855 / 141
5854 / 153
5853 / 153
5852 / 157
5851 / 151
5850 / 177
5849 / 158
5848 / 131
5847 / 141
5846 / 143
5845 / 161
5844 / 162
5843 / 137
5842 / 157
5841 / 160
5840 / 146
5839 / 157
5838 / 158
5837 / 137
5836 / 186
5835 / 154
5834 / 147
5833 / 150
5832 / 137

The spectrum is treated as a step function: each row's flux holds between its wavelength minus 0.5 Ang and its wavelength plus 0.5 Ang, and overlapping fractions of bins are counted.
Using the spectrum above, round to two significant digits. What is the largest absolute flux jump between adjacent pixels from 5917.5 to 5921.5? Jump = 13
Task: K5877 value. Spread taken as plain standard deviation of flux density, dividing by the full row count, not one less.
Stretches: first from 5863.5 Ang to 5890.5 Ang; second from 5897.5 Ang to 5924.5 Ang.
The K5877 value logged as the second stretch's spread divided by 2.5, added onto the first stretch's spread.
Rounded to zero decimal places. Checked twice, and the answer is 26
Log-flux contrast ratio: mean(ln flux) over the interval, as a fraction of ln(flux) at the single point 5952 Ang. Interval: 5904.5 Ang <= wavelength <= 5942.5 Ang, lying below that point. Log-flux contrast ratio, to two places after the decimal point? 1.00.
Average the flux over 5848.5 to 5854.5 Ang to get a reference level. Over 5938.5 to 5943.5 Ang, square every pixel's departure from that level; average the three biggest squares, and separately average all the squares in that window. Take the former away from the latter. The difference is -328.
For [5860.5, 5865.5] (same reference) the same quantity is -164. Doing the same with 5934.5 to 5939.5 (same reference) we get -116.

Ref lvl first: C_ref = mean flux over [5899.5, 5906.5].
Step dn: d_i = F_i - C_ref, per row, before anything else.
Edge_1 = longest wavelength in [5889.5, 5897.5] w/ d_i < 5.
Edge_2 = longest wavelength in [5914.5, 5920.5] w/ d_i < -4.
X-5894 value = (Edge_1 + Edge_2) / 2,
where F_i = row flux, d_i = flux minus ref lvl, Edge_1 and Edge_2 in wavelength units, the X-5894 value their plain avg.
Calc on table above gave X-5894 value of 5908.5 Ang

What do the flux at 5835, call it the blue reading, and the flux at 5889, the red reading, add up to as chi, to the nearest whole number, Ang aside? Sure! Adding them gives 256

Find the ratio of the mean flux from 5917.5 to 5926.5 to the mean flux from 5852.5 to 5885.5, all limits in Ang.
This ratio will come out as 0.93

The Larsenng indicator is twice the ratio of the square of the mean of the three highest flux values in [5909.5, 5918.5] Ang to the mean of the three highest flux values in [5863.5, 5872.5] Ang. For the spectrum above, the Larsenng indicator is 312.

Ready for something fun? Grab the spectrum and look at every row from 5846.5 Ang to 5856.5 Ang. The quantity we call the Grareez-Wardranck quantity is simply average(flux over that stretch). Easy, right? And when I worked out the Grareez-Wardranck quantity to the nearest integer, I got 150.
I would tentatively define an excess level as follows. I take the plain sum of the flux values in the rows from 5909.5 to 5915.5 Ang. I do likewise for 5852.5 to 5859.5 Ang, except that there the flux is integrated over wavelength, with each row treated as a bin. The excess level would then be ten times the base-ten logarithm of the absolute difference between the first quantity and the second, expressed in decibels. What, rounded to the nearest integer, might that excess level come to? 20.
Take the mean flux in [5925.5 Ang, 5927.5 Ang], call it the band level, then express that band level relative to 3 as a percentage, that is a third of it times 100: 5217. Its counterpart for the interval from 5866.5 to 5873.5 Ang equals 5243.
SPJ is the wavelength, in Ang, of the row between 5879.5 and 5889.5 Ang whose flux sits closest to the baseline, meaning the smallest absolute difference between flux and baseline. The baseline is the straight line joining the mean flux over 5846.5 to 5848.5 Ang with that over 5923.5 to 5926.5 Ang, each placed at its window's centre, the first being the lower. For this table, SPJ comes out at 5885 Ang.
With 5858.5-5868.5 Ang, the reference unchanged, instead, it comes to 5861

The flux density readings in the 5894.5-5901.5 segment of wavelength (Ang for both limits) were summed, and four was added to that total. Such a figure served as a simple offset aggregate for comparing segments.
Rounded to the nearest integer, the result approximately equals 942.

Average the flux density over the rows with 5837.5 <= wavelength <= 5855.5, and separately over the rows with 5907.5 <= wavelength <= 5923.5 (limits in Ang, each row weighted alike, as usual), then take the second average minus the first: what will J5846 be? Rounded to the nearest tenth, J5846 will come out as -12.0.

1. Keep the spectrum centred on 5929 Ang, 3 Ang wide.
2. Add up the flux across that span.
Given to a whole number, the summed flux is 458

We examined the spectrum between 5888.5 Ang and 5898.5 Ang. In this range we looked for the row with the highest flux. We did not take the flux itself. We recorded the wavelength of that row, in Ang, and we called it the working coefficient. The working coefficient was 5898 Ang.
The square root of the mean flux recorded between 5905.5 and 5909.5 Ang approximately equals 11.5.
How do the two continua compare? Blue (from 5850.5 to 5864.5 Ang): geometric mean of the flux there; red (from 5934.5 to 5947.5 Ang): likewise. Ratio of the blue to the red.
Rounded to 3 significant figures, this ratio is 1.05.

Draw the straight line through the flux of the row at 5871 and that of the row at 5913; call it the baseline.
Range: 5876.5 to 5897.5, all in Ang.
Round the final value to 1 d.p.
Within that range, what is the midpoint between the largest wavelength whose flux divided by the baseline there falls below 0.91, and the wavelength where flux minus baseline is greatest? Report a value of 5889.5 Ang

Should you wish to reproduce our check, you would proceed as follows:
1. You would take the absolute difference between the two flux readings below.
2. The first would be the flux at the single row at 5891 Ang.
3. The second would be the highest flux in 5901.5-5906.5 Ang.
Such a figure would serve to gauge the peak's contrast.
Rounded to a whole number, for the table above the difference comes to 47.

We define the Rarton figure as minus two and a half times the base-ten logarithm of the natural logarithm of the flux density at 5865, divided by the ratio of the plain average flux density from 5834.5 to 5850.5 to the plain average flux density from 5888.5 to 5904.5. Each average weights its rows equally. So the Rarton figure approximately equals -1.55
